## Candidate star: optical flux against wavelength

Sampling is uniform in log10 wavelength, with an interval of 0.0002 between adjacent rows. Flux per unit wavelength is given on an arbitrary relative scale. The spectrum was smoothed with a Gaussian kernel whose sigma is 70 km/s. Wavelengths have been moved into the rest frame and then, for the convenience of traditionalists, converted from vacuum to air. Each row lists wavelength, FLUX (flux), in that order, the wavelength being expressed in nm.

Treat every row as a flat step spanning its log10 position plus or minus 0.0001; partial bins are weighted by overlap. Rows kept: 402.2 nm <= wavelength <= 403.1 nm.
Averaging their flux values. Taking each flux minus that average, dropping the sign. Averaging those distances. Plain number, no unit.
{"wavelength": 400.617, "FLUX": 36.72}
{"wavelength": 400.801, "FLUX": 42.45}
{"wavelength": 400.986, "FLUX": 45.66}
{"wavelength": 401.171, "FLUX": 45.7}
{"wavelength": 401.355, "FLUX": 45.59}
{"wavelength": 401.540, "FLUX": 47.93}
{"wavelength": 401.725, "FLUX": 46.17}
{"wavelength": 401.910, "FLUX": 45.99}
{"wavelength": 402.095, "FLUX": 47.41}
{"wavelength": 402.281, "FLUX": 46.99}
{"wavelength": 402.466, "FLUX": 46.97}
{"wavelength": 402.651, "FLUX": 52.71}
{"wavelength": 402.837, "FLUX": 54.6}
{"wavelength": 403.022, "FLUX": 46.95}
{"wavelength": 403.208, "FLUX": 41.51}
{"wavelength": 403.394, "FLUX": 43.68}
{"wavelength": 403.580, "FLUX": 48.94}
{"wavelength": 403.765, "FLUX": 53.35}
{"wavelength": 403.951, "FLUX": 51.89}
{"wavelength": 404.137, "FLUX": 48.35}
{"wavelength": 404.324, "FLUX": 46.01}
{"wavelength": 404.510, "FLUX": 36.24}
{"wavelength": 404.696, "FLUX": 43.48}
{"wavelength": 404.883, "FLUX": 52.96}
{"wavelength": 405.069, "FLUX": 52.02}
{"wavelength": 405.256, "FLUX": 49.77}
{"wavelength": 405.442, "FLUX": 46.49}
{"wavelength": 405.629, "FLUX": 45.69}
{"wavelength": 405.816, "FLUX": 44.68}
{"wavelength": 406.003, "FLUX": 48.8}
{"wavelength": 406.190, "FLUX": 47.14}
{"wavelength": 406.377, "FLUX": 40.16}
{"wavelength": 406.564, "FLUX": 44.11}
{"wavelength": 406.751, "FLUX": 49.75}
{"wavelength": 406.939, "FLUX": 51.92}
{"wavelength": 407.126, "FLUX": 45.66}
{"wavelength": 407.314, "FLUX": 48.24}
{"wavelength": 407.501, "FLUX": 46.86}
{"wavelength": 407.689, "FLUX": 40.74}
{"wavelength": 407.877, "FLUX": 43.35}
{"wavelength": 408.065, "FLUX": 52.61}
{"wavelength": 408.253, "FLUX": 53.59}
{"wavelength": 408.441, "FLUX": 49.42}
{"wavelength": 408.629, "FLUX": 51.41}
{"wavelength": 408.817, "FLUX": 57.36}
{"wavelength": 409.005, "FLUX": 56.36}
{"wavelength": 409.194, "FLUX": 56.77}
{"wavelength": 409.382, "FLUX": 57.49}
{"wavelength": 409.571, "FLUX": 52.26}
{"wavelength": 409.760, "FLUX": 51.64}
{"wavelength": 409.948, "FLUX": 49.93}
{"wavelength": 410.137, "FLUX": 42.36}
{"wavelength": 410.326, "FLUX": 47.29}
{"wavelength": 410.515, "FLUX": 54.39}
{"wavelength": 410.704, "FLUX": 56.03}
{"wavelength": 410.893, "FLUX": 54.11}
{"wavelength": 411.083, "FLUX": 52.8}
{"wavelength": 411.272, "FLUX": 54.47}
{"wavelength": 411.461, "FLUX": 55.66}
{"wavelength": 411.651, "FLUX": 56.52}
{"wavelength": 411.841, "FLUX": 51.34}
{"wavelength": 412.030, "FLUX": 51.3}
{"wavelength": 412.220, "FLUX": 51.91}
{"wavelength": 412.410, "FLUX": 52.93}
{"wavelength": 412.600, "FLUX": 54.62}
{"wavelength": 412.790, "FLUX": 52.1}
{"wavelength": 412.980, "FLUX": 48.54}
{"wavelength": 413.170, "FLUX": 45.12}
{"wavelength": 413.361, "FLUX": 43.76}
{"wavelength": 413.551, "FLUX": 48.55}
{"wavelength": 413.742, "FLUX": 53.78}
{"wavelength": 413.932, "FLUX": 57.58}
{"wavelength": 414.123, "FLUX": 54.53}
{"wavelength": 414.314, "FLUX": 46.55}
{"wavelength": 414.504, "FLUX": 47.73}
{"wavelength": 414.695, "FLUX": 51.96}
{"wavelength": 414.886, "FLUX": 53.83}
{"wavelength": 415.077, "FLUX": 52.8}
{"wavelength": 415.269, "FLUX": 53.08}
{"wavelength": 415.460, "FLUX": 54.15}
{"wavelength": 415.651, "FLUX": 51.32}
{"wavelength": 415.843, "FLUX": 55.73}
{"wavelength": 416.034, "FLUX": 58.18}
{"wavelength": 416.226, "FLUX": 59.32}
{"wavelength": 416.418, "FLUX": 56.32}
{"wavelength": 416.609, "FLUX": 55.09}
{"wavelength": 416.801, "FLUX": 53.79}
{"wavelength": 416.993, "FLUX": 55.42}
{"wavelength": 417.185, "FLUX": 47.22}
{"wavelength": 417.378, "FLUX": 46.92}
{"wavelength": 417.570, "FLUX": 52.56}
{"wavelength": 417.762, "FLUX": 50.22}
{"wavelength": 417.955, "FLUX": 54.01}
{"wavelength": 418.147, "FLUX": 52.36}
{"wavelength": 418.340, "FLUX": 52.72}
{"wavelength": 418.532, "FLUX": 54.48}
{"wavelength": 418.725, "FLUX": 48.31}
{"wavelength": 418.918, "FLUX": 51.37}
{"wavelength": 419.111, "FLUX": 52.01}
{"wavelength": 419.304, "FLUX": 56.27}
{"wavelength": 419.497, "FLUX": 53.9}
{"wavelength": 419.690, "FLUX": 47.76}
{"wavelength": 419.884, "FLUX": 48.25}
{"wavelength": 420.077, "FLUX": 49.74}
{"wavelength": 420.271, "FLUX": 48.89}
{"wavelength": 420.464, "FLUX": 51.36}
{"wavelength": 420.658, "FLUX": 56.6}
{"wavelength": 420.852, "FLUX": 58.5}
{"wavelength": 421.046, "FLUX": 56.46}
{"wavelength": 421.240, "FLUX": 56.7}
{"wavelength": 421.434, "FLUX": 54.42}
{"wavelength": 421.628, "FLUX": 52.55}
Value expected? 3.2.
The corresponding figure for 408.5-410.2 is 3.7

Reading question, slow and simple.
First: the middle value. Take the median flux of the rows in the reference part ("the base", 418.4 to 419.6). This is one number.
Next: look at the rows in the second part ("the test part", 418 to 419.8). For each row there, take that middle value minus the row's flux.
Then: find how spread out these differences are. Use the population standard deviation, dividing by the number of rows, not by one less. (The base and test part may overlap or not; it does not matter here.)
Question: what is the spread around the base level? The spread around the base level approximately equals 2.6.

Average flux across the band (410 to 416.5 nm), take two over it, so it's 0.0382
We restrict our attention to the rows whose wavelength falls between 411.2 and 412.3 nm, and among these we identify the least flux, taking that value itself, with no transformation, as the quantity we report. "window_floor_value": 51.3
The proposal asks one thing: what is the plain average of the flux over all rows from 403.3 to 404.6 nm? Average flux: 46.9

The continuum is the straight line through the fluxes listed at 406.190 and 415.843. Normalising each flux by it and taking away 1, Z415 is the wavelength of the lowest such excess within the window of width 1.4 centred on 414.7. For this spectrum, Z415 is 414.314 nm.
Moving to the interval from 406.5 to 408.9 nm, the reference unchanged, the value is 407.689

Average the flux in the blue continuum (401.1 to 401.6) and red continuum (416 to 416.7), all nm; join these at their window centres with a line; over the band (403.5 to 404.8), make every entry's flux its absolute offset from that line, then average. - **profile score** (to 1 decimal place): 4.3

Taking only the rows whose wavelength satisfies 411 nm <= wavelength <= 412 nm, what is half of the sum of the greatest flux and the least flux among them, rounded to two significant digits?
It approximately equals 54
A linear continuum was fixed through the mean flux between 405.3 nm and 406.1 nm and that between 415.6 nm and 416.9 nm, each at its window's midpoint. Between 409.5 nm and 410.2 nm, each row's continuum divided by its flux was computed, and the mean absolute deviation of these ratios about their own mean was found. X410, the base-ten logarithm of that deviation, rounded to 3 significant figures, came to -1.10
